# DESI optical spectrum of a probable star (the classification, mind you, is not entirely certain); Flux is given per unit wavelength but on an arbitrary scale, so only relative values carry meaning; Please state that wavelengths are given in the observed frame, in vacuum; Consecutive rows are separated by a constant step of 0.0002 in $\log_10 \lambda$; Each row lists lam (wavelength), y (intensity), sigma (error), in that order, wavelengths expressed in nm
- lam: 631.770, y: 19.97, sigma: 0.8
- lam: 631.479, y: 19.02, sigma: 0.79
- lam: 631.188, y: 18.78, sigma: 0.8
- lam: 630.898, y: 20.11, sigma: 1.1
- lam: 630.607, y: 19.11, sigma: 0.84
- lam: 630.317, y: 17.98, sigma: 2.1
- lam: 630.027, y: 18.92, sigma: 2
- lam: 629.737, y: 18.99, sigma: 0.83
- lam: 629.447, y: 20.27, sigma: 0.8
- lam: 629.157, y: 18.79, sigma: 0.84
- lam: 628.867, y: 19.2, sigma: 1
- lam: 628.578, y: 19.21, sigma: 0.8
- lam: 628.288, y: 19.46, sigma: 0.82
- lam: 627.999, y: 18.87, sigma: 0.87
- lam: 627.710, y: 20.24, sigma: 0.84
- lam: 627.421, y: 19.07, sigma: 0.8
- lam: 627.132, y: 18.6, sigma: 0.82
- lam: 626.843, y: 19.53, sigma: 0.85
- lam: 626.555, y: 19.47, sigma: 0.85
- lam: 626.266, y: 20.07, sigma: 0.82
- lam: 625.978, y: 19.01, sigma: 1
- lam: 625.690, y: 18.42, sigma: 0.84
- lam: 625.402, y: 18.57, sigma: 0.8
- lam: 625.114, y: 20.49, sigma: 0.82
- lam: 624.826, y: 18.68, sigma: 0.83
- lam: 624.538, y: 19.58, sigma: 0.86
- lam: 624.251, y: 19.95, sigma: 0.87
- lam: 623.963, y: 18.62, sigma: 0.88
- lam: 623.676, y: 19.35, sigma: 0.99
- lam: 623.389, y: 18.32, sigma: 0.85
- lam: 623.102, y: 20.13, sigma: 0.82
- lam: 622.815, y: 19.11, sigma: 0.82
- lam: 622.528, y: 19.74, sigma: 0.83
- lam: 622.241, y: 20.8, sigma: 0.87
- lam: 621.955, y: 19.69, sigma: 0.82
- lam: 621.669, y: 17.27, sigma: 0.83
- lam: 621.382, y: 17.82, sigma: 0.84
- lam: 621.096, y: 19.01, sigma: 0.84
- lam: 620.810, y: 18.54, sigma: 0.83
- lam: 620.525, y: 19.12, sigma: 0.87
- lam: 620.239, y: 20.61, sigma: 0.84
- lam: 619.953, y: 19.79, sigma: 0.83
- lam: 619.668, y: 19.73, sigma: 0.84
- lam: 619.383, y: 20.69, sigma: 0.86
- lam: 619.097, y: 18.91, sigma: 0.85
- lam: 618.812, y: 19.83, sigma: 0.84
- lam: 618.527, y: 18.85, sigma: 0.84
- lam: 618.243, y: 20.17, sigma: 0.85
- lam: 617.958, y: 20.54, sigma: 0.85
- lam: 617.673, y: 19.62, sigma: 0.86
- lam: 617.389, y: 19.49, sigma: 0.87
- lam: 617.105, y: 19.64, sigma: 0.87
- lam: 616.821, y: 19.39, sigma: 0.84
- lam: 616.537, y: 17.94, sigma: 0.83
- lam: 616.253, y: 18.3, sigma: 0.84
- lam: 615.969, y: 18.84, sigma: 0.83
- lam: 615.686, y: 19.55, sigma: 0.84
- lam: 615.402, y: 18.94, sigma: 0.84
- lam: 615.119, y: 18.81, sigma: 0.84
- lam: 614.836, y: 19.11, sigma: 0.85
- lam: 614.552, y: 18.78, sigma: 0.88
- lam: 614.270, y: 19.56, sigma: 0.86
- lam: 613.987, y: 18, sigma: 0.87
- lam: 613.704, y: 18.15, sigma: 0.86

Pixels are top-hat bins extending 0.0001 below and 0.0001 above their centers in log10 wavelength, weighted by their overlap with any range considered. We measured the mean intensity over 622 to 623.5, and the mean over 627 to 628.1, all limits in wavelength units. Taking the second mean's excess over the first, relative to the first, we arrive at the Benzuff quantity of -0.022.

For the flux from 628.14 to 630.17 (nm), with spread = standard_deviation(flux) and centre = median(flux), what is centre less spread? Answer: 18.7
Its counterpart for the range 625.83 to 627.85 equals 18.9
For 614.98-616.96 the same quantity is 18.3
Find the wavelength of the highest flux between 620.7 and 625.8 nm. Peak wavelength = 622.241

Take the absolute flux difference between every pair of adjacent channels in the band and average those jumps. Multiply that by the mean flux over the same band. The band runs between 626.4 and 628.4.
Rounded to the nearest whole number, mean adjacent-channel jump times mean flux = 15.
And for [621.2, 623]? 22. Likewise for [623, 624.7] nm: 20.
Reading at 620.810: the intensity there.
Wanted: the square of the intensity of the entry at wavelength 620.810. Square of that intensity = 344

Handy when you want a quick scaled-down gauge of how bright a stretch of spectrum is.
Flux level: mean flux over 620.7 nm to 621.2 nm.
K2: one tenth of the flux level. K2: 1.88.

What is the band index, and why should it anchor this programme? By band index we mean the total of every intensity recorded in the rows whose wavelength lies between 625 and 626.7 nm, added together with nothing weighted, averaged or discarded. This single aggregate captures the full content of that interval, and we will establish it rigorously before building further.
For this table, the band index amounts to 116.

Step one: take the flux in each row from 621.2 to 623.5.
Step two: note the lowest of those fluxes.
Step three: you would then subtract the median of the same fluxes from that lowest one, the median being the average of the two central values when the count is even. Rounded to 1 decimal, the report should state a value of -2.1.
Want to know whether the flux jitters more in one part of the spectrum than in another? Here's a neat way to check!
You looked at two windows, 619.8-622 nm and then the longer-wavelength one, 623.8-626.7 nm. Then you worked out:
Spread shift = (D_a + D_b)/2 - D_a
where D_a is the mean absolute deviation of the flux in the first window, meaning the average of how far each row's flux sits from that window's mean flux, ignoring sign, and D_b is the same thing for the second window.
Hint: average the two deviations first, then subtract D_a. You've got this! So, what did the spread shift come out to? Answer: -0.10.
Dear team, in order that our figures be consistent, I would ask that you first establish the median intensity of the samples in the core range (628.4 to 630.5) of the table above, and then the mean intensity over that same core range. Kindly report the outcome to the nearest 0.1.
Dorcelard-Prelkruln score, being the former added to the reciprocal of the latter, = 19.0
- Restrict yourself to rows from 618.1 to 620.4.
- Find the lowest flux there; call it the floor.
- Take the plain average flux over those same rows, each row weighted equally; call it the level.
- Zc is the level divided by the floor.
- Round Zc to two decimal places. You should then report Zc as 1.05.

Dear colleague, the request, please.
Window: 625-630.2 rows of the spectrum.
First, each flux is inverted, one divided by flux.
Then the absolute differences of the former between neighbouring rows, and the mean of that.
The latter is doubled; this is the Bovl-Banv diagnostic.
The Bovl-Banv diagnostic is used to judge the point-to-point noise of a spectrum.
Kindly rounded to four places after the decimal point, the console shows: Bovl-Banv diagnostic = 0.0039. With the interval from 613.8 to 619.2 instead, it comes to 0.0036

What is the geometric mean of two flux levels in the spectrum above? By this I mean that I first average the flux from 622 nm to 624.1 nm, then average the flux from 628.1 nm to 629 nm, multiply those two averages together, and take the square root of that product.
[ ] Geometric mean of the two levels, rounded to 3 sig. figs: 19.4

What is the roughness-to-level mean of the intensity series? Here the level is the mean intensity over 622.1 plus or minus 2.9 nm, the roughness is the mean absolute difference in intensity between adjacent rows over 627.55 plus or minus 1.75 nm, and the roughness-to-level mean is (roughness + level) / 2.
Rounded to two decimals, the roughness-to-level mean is 9.98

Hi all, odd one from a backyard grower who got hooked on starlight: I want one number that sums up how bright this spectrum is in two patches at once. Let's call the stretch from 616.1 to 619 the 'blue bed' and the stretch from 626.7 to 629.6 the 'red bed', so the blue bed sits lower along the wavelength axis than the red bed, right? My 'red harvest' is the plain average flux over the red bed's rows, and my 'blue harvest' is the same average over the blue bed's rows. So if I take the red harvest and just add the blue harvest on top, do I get 38.7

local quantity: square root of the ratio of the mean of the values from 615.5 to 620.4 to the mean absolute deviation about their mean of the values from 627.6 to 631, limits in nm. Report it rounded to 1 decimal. 6.2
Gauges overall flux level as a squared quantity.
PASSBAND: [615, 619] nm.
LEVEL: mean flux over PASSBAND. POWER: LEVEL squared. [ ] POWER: 372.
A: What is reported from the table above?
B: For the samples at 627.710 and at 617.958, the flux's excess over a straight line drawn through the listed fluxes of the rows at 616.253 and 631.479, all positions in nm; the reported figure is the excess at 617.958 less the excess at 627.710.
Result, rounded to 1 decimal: 0.8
